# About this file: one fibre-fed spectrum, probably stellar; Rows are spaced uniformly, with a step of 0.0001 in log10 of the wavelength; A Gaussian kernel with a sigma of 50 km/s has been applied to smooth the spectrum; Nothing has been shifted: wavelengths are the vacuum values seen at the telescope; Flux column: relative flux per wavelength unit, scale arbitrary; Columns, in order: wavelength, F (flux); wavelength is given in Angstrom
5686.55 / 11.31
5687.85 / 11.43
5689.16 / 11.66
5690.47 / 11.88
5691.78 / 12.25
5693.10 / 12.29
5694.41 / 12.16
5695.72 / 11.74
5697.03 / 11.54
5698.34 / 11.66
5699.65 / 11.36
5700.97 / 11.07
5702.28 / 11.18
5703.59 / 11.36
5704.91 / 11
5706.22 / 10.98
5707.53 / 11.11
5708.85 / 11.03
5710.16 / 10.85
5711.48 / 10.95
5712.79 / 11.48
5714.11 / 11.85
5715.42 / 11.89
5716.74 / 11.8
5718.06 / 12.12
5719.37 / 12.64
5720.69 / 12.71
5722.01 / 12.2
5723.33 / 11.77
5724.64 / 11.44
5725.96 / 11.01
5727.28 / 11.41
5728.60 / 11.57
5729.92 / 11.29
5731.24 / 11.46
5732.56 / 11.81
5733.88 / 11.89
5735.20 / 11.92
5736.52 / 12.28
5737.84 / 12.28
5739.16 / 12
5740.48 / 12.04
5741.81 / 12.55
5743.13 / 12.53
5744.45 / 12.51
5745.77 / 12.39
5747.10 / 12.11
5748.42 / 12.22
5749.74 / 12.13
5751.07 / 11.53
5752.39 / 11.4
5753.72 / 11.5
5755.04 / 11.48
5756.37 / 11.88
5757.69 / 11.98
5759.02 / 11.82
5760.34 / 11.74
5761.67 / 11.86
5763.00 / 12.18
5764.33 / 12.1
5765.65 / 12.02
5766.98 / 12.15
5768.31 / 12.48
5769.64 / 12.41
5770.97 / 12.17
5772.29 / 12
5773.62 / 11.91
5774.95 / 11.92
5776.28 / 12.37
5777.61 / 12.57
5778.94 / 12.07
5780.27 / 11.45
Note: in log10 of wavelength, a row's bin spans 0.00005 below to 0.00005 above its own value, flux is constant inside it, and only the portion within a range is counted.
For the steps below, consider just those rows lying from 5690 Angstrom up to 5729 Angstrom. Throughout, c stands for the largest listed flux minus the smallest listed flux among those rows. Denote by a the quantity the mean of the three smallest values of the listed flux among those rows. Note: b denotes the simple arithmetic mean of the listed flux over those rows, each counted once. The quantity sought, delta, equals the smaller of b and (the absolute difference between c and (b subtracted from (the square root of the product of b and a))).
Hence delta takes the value 2.2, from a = 10.9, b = 11.6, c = 1.9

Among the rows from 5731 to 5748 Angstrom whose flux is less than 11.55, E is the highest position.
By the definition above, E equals 5731.24 Angstrom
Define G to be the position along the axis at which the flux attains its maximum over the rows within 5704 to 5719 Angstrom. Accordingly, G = 5718.06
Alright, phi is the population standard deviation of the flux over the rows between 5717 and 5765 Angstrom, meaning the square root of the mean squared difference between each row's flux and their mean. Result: 0.41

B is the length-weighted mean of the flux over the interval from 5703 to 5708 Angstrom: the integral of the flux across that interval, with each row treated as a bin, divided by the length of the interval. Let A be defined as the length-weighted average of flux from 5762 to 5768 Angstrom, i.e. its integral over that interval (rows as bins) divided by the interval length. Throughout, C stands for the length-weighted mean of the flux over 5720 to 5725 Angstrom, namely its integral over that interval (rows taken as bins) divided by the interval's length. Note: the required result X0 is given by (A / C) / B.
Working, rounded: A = 12.1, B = 11.1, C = 12.1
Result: 0.090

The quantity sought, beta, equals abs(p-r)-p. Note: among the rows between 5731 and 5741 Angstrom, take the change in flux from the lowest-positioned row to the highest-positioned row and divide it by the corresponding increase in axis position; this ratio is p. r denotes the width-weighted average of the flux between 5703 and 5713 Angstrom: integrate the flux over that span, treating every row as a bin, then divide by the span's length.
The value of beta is 11.0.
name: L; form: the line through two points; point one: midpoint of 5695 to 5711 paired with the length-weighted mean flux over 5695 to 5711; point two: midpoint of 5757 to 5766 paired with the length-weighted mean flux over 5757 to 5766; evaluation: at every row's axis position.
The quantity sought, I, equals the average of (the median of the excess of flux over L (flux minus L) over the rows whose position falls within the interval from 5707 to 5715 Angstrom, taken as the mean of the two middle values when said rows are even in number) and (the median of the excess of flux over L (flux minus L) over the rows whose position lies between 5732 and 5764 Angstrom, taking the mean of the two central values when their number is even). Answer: 0.02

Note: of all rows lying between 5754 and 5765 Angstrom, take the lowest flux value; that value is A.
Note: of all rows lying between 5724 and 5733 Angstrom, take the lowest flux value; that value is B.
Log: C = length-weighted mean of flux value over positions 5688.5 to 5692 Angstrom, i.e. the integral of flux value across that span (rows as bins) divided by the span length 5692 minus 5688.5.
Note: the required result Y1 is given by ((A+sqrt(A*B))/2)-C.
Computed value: -0.53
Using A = 11.48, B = 11.01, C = 11.9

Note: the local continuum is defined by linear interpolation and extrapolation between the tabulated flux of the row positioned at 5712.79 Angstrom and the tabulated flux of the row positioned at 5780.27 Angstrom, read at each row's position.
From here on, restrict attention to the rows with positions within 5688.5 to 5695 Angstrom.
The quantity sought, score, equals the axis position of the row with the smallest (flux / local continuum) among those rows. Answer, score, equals 5689.16 Angstrom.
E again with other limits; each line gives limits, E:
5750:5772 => 5755.04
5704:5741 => 5731.24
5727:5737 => 5731.24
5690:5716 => 5712.79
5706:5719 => 5712.79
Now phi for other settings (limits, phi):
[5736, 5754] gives 0.37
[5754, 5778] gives 0.27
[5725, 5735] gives 0.28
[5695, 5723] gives 0.53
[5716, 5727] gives 0.54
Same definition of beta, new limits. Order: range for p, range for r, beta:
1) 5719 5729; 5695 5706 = 11.6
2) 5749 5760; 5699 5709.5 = 11.2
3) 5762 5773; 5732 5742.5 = 12.1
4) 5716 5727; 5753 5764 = 12.0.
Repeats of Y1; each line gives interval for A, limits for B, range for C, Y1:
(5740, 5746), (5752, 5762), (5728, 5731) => 0.45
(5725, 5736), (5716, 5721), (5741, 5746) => -1.29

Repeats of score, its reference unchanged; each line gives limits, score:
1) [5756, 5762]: 5760.34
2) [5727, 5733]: 5729.92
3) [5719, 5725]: 5724.64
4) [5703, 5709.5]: 5706.22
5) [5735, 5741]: 5735.20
